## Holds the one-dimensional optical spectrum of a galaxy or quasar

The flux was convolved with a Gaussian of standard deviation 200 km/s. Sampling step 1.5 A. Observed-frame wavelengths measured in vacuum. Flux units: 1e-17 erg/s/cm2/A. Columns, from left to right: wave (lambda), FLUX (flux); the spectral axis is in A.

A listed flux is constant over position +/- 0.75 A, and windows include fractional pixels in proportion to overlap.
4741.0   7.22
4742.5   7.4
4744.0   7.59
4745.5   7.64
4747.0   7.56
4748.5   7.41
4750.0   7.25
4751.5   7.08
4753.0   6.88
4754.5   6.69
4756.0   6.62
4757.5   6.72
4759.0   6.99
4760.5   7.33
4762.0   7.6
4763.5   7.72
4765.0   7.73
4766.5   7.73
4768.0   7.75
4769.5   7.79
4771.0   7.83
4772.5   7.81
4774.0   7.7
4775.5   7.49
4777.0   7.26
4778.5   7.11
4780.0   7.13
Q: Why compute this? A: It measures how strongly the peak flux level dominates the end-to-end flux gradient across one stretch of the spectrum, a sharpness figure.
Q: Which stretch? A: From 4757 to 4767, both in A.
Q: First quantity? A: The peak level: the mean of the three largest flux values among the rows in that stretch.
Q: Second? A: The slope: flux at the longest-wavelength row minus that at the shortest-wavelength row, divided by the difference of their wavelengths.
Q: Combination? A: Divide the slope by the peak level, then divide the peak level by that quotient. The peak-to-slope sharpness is 532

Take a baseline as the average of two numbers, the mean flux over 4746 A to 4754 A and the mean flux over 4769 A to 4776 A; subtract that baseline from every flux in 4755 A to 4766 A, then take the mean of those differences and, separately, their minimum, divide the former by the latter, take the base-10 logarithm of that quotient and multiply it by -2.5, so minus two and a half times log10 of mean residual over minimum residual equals 1.4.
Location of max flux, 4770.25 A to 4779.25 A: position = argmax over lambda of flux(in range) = 4771.0 A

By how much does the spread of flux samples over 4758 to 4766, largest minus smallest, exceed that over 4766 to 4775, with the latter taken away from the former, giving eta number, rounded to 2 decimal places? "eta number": 0.61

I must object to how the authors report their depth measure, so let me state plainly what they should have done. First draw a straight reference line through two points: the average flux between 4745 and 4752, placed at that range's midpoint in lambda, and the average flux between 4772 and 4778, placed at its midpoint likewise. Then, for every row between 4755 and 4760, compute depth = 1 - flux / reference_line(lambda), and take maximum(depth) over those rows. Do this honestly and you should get 0.11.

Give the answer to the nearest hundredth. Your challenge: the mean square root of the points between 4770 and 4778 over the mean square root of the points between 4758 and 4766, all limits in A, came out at 1.01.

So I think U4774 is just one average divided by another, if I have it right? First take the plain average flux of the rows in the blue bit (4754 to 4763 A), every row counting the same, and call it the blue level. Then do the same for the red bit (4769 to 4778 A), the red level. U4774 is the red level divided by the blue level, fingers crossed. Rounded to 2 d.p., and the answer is 1.09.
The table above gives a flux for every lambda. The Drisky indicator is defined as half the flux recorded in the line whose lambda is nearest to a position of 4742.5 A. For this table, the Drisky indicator 3.70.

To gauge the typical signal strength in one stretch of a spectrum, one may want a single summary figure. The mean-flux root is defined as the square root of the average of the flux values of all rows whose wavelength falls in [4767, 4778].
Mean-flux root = 2.77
